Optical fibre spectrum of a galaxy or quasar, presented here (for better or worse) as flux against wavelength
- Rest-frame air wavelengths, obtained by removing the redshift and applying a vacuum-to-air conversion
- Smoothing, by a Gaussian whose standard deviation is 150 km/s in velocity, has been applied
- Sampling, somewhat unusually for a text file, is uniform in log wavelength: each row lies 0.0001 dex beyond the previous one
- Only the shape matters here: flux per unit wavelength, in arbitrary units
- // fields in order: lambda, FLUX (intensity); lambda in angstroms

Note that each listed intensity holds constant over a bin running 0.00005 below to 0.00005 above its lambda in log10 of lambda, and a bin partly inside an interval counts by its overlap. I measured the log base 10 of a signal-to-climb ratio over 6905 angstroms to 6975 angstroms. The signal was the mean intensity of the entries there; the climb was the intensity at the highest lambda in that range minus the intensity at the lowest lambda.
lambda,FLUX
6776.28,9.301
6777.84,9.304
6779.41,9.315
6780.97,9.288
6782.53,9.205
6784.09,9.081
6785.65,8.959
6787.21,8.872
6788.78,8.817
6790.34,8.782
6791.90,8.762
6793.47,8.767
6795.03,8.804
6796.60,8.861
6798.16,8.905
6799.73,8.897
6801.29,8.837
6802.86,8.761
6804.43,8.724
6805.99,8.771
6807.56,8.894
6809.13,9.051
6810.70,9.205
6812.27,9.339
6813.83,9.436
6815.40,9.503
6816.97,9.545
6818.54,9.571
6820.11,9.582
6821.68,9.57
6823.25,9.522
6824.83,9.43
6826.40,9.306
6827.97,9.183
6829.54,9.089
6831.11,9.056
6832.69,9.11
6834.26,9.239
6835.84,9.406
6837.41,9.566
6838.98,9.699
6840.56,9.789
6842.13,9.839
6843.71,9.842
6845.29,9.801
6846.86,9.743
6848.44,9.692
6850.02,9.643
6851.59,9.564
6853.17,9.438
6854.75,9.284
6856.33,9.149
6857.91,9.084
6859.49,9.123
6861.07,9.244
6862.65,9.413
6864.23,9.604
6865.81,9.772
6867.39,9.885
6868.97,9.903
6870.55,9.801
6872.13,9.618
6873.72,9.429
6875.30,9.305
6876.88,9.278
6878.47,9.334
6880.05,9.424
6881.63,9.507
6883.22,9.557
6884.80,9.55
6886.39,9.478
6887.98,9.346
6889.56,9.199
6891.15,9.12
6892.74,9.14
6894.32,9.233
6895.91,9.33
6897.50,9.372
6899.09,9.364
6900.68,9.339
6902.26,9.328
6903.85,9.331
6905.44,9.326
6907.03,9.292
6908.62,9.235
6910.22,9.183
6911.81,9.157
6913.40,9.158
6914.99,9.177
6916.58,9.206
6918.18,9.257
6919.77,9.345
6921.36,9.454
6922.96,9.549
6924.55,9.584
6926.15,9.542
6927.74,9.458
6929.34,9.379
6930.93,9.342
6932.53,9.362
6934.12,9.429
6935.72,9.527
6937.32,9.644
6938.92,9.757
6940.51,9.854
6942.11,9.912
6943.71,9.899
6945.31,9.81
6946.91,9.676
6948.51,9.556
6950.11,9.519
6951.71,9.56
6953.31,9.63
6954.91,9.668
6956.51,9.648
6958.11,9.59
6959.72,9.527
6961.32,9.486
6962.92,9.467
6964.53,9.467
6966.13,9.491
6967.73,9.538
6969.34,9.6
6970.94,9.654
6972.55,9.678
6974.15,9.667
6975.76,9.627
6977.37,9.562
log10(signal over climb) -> 1.45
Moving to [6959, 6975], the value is 1.83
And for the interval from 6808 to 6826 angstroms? 1.40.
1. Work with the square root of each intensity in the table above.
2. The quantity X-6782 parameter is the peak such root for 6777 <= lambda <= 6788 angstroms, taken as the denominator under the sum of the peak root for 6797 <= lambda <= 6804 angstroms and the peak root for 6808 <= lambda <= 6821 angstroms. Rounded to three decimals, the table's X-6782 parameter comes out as 1.992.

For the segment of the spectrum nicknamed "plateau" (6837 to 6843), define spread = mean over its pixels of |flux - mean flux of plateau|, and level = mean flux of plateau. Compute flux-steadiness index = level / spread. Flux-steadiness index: 107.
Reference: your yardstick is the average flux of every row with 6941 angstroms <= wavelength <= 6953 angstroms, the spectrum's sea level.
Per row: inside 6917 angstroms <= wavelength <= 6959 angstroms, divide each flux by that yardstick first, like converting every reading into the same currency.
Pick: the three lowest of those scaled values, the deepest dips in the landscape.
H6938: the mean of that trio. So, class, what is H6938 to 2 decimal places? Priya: 0.96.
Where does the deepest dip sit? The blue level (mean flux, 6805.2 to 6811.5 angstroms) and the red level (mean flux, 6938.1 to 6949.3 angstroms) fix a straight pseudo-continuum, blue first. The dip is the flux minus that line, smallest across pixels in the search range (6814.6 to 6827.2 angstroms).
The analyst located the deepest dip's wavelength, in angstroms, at 6826.40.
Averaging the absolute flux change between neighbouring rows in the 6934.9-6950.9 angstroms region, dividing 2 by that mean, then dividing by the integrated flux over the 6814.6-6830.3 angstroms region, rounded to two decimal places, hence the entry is 0.16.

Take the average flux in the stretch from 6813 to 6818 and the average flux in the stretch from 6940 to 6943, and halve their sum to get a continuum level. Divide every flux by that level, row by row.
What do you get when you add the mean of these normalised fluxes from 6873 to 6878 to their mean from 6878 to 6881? 1.93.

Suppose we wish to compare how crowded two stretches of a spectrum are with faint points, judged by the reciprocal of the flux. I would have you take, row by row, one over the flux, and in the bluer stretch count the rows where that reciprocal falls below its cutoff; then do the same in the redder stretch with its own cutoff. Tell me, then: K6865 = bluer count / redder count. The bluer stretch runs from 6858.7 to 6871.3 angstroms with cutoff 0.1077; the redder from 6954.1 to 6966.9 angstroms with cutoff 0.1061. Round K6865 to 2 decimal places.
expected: 0.75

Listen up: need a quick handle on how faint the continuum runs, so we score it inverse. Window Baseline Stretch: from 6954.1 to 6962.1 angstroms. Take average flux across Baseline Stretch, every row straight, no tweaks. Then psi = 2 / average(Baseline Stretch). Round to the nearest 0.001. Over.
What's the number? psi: 0.209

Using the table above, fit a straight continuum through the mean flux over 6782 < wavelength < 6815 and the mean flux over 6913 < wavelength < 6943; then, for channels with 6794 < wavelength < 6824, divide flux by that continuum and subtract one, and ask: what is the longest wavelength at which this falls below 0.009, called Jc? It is 6809.13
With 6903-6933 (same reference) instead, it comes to 6932.53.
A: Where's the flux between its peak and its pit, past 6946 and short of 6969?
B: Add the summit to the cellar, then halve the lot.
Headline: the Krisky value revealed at 9.57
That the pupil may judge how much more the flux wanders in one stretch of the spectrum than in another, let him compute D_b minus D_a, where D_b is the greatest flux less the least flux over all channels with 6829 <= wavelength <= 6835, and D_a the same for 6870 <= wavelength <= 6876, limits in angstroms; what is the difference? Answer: -0.31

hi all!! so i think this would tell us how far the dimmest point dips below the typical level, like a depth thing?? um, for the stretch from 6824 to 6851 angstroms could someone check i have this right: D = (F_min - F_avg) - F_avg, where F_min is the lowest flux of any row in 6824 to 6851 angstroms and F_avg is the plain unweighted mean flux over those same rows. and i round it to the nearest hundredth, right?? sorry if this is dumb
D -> -9.94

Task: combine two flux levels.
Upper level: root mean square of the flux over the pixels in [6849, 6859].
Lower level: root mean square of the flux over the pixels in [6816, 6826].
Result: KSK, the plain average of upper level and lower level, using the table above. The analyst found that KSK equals 9.45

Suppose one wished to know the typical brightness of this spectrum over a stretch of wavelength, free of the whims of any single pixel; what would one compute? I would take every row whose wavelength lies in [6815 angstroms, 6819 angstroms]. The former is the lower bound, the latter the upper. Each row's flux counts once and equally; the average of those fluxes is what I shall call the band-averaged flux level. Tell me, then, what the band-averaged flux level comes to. 9.54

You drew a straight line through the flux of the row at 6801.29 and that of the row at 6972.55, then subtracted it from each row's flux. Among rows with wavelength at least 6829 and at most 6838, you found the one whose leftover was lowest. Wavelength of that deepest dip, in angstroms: 6831.11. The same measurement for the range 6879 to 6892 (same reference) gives 6891.15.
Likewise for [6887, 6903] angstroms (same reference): 6891.15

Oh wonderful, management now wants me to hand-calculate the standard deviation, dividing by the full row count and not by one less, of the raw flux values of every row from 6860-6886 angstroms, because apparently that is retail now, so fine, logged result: 0.21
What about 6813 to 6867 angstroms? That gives 0.24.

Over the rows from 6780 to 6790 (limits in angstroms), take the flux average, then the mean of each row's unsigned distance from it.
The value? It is 0.15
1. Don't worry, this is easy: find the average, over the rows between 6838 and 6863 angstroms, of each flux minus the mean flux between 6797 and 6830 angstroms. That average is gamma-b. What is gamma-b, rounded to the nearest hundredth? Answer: 0.33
